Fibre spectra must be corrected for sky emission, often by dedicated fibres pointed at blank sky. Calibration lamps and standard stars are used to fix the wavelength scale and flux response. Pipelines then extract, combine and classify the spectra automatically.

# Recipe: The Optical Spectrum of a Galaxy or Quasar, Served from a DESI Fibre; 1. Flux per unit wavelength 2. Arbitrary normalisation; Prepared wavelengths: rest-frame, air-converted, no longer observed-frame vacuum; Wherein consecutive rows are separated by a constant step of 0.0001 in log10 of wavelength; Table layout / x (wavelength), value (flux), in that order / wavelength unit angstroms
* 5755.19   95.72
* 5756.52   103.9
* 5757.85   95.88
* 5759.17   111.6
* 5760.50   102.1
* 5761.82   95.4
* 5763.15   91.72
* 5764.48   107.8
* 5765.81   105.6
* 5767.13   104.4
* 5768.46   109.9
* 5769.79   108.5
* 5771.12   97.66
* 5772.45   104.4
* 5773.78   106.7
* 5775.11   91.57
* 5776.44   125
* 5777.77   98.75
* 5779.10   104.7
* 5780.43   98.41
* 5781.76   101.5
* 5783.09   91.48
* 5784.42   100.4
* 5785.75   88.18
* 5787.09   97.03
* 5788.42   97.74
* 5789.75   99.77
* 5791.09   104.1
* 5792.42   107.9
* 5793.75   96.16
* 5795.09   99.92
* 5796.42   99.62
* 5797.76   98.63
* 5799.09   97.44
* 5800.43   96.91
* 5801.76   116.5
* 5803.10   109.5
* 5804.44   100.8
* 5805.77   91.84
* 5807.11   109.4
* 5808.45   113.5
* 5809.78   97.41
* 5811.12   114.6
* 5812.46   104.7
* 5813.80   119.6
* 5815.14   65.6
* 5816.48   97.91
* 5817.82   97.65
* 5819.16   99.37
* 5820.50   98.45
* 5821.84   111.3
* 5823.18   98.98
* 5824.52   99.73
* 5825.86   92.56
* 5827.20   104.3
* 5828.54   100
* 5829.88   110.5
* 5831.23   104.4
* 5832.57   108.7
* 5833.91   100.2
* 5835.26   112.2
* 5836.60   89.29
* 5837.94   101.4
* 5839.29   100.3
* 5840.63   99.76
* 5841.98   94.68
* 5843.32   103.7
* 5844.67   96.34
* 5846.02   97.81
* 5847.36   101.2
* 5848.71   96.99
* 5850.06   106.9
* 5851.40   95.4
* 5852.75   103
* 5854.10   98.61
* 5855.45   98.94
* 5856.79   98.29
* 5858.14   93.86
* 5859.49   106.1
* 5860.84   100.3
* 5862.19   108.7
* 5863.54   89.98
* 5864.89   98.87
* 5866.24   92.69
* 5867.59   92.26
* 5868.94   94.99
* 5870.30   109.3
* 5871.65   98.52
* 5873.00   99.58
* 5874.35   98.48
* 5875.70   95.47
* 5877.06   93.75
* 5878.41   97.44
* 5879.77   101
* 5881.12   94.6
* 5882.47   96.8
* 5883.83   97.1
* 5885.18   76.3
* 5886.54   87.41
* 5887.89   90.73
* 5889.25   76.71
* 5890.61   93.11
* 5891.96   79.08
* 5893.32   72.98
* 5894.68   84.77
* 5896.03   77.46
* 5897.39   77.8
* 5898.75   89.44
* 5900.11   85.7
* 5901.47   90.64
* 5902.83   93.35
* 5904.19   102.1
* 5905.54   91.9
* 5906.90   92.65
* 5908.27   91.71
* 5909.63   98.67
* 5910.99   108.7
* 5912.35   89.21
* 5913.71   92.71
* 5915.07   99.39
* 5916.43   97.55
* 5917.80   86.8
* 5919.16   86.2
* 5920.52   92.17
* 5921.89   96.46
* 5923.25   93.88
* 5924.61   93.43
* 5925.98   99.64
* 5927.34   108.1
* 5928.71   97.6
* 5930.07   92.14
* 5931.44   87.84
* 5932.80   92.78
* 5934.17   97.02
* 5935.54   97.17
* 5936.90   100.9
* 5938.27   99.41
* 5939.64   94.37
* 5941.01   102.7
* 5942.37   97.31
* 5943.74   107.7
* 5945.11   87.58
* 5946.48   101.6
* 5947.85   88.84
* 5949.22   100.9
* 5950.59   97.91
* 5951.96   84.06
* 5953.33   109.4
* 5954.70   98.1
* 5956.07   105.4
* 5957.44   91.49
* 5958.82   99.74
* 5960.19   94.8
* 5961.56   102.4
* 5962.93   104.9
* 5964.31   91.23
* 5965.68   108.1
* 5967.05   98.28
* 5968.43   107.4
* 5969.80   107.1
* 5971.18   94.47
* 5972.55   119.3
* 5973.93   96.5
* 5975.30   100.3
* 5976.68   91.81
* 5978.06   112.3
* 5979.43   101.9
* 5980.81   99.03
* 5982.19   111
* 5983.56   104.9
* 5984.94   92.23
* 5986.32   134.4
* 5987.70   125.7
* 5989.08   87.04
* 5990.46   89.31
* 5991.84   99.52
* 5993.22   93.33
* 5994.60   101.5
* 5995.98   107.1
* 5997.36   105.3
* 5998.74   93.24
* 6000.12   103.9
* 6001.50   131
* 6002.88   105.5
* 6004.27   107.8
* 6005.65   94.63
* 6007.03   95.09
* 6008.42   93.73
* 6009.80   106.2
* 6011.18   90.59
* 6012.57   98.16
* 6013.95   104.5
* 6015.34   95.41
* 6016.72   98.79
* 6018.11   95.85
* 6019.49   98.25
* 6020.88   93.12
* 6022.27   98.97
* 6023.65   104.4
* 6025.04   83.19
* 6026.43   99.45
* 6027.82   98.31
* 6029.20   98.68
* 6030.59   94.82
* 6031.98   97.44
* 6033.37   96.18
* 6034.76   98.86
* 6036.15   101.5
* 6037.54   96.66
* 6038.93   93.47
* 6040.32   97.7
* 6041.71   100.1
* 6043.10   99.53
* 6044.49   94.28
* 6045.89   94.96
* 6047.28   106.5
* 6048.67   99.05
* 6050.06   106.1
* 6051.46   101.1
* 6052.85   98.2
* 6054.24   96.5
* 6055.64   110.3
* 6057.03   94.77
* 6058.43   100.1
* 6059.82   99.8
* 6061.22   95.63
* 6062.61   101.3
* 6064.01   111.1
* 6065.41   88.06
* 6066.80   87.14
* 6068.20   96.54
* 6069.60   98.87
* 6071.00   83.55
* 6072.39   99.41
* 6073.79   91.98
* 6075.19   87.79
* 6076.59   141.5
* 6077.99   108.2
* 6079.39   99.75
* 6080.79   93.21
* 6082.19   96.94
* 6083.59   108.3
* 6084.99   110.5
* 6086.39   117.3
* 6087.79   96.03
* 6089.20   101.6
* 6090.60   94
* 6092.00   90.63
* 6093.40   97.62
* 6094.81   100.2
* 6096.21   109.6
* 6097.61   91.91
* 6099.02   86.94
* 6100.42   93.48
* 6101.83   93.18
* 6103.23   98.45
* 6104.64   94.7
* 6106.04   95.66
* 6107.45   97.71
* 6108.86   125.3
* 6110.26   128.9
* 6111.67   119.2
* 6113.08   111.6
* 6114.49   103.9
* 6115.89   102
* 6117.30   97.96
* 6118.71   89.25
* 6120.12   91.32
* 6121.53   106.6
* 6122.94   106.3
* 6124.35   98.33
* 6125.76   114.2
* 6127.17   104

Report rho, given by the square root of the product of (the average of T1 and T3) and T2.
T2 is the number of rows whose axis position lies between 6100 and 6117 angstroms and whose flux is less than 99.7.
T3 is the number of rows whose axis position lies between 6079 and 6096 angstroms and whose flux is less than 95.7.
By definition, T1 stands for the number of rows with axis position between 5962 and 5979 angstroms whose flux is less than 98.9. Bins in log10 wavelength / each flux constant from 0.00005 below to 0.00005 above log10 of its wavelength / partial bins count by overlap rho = 4.9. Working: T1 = 5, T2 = 6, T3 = 3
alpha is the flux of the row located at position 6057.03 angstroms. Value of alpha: 94.77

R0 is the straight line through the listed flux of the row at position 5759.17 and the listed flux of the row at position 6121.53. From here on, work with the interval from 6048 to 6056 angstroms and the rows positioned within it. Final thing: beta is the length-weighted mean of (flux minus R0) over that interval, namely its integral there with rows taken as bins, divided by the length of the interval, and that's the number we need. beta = -6.0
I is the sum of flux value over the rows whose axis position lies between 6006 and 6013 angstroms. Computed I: 484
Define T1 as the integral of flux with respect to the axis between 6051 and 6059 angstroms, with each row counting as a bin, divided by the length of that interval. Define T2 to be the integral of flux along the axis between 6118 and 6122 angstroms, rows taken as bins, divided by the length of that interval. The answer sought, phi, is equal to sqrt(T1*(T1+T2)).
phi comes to 140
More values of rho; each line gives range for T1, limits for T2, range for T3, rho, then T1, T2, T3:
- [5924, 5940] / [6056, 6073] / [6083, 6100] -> 6.9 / 8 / 8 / 4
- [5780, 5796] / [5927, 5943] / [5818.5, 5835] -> 5.6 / 6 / 9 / 1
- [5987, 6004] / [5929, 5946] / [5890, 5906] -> 8.2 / 4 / 9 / 11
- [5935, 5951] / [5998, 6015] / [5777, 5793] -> 4.9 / 6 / 6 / 2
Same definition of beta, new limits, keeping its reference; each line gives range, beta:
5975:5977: -12.6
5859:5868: -11.7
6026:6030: -9.2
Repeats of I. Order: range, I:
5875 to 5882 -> 482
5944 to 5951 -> 477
